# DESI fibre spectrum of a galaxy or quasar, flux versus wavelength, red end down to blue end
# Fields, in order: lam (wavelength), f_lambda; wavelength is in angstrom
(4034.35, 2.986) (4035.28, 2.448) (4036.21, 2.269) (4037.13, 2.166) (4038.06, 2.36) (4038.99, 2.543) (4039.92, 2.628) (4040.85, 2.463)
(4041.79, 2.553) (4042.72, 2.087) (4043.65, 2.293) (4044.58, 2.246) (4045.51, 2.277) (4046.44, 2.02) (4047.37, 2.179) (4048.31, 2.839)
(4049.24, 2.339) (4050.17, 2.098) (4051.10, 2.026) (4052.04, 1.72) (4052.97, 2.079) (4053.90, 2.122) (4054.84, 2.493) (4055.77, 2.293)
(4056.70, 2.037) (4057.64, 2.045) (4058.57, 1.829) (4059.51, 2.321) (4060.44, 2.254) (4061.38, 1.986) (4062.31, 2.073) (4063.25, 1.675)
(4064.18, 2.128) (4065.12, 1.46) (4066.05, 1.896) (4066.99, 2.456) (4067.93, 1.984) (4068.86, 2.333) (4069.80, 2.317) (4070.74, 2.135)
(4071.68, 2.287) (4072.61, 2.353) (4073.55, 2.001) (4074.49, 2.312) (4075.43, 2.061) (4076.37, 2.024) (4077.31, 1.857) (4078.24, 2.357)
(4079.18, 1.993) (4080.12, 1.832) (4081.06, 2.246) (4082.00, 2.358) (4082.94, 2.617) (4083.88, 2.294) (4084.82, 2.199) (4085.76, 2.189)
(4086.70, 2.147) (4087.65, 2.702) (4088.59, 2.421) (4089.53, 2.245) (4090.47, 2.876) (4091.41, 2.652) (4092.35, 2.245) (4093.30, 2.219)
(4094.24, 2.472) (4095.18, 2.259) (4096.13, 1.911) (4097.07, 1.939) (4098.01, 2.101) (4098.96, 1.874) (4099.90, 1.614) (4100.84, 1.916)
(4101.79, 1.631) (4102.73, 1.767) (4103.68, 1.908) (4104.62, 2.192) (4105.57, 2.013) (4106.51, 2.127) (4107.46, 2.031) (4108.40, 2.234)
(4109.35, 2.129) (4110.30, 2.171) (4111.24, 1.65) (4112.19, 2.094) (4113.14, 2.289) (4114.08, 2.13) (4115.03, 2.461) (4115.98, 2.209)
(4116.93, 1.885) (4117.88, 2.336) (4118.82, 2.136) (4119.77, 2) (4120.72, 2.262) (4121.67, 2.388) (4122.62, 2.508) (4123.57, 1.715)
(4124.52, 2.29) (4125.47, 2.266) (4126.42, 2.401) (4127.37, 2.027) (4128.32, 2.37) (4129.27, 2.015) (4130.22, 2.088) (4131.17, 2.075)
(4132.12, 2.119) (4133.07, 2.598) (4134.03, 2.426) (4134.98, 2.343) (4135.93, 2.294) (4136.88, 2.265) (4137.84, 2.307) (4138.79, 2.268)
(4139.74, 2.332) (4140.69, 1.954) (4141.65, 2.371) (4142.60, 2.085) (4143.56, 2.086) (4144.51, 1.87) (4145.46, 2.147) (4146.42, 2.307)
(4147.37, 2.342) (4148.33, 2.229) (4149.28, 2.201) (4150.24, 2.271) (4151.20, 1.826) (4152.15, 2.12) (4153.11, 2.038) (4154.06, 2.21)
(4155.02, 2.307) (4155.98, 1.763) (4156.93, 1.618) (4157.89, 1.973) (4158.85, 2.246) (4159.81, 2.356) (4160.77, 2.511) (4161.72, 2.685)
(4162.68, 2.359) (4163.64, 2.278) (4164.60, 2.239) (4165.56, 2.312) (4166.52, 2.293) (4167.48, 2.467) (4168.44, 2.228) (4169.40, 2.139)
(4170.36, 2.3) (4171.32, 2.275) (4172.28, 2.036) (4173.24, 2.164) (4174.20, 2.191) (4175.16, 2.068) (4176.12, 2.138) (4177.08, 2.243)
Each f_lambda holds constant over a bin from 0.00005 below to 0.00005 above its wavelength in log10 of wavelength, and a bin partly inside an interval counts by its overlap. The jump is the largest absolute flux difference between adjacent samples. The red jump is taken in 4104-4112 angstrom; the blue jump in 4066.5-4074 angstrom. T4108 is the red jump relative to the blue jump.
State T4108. 1.1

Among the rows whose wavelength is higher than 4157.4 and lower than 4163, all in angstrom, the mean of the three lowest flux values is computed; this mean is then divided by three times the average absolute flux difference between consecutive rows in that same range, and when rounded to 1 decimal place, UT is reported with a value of 3.5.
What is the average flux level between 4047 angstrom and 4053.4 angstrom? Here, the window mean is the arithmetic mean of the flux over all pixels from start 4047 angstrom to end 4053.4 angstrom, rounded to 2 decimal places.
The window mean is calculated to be 2.18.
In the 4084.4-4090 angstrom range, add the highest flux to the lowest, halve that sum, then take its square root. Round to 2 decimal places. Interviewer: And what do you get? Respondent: 1.56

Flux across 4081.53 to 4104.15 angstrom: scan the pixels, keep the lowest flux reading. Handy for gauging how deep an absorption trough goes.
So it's 1.614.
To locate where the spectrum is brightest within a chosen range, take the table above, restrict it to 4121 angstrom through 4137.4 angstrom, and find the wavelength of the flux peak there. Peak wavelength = 4133.07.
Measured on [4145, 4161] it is 4160.77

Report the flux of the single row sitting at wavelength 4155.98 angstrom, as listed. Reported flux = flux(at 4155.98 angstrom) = 1.763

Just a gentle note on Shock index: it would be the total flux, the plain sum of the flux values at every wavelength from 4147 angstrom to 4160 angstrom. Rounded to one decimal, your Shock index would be 29.5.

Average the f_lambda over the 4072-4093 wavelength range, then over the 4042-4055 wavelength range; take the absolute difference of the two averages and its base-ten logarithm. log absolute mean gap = -1.2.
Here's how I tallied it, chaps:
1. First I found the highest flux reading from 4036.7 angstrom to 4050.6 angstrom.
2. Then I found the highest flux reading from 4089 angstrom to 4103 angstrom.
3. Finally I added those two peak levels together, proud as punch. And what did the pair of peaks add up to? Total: 5.7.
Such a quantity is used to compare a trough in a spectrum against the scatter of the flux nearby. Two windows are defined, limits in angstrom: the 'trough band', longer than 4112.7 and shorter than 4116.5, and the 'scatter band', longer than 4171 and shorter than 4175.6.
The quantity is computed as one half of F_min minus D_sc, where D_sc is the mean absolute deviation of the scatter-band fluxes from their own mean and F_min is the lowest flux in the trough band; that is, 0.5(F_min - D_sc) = 1.03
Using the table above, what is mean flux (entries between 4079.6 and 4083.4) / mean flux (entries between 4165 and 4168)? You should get 0.96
